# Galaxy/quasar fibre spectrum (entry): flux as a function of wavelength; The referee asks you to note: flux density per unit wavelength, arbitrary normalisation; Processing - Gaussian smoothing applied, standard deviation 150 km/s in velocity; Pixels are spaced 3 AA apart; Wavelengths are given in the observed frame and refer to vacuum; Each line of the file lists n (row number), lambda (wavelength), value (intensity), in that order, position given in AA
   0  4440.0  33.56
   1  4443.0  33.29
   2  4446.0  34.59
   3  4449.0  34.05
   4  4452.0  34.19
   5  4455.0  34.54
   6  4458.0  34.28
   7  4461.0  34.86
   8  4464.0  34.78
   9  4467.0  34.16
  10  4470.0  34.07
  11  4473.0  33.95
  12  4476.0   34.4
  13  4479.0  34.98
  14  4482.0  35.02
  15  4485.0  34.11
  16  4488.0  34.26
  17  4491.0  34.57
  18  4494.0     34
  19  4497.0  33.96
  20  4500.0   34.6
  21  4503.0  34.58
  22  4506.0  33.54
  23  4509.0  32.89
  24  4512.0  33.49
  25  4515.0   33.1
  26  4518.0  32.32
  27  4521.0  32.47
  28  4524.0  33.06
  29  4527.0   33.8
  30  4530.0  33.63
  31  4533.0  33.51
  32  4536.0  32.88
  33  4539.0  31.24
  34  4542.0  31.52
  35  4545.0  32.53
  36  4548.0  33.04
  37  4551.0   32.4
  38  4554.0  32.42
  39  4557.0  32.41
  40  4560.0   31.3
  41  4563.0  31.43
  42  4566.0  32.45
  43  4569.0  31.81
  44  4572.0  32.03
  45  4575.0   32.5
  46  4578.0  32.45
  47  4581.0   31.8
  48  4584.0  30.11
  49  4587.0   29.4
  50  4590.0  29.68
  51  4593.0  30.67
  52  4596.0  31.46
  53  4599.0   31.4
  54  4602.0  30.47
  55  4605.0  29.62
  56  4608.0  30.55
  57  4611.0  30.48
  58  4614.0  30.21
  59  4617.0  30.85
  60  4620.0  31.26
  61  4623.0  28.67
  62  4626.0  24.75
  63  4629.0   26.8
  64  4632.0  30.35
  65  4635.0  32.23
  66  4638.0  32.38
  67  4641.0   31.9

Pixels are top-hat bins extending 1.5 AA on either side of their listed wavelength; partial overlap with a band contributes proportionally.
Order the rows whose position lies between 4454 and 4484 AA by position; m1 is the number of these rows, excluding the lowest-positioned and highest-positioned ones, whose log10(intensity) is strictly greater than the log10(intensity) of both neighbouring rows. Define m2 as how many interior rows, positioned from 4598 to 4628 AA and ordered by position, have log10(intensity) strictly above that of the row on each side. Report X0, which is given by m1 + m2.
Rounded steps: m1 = 1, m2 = 2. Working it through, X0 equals 3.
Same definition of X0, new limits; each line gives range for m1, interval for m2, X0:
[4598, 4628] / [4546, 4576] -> 4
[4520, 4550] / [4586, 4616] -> 3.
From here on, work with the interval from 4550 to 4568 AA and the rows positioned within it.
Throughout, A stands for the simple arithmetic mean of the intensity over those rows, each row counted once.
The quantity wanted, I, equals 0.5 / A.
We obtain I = 0.0156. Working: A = 32.1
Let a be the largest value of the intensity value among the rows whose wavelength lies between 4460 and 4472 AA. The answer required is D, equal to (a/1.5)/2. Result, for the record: 11.6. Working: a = 34.86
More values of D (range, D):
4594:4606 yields 10.5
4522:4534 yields 11.3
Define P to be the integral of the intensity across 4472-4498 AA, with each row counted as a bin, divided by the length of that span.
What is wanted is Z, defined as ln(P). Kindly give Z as 3.54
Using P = 34.4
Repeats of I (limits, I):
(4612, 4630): 0.0174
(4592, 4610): 0.0163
